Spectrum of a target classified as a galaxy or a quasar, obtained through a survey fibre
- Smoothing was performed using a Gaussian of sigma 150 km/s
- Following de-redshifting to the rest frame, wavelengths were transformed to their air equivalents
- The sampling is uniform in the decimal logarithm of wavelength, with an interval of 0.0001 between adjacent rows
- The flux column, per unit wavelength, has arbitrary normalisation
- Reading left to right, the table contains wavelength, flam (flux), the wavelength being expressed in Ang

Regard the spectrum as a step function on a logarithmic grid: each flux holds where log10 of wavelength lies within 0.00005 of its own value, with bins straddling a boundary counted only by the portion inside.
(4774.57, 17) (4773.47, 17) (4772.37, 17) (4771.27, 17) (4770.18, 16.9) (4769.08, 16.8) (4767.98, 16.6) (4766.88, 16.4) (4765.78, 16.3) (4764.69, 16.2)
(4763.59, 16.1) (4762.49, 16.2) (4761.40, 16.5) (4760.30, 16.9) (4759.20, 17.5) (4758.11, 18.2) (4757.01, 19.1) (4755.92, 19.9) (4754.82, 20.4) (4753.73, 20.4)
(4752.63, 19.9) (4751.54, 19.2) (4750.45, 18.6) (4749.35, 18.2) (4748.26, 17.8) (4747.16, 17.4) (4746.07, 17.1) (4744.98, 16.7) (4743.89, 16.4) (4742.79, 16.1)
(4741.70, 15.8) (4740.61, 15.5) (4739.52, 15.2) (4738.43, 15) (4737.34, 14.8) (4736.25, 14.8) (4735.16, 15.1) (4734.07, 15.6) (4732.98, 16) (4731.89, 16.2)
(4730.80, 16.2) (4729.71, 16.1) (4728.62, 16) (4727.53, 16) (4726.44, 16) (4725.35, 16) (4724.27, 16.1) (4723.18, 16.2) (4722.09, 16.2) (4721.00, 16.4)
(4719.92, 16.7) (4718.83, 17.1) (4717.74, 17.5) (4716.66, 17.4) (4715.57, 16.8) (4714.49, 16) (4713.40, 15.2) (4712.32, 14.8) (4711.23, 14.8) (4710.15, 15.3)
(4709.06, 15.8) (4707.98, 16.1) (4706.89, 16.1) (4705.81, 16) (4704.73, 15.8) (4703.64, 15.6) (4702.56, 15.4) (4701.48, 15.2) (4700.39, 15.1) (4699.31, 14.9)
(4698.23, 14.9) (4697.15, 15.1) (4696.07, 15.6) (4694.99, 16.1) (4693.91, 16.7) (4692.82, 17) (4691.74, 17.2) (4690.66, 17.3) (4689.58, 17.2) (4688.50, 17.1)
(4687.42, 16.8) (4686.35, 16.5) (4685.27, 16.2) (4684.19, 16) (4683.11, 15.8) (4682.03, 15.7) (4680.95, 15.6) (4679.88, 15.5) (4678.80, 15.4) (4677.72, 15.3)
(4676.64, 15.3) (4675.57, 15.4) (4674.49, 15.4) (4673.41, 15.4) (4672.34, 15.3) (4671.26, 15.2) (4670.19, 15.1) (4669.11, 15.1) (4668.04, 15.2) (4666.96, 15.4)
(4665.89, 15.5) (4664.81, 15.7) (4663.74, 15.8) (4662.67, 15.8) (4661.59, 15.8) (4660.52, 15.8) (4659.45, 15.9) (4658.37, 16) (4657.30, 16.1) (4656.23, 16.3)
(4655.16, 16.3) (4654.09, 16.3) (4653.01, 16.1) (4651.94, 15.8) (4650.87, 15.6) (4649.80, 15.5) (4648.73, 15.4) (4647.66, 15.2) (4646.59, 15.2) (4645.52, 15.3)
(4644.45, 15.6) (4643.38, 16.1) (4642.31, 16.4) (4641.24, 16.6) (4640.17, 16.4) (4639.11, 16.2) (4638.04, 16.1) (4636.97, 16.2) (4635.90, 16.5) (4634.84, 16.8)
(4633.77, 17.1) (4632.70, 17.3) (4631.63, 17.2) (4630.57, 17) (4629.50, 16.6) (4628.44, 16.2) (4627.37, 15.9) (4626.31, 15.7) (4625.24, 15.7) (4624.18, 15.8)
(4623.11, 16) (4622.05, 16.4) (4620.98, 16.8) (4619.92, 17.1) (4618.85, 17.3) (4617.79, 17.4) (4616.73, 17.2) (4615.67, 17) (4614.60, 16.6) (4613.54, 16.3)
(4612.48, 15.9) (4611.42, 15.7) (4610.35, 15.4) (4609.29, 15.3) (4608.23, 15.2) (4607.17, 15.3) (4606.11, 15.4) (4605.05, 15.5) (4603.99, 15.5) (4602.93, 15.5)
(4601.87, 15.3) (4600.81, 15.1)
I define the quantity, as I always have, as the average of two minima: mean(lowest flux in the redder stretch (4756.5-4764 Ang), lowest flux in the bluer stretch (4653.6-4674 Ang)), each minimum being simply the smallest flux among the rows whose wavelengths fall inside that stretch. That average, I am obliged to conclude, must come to 15.6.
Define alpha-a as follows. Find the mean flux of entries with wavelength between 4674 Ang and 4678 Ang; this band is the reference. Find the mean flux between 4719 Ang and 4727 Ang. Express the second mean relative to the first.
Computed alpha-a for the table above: 1.06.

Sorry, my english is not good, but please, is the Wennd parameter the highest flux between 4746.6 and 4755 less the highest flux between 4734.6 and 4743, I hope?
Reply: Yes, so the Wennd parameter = 4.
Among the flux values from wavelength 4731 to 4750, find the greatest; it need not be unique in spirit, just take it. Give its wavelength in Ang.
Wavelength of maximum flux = 4749.35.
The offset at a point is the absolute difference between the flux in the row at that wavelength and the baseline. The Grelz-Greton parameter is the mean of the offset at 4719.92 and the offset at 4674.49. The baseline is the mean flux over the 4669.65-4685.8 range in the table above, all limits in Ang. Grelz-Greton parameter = 0.65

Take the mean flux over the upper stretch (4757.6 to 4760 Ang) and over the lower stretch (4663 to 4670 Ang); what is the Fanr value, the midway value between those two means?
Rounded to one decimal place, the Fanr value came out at 16.6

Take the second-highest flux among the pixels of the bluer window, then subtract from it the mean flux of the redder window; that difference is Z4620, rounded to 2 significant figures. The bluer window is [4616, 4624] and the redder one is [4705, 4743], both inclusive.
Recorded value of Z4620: 1.4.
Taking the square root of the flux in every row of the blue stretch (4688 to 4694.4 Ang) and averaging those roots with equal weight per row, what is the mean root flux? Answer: 4.13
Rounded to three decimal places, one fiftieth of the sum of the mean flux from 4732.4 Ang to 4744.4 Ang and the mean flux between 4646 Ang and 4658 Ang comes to 0.626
